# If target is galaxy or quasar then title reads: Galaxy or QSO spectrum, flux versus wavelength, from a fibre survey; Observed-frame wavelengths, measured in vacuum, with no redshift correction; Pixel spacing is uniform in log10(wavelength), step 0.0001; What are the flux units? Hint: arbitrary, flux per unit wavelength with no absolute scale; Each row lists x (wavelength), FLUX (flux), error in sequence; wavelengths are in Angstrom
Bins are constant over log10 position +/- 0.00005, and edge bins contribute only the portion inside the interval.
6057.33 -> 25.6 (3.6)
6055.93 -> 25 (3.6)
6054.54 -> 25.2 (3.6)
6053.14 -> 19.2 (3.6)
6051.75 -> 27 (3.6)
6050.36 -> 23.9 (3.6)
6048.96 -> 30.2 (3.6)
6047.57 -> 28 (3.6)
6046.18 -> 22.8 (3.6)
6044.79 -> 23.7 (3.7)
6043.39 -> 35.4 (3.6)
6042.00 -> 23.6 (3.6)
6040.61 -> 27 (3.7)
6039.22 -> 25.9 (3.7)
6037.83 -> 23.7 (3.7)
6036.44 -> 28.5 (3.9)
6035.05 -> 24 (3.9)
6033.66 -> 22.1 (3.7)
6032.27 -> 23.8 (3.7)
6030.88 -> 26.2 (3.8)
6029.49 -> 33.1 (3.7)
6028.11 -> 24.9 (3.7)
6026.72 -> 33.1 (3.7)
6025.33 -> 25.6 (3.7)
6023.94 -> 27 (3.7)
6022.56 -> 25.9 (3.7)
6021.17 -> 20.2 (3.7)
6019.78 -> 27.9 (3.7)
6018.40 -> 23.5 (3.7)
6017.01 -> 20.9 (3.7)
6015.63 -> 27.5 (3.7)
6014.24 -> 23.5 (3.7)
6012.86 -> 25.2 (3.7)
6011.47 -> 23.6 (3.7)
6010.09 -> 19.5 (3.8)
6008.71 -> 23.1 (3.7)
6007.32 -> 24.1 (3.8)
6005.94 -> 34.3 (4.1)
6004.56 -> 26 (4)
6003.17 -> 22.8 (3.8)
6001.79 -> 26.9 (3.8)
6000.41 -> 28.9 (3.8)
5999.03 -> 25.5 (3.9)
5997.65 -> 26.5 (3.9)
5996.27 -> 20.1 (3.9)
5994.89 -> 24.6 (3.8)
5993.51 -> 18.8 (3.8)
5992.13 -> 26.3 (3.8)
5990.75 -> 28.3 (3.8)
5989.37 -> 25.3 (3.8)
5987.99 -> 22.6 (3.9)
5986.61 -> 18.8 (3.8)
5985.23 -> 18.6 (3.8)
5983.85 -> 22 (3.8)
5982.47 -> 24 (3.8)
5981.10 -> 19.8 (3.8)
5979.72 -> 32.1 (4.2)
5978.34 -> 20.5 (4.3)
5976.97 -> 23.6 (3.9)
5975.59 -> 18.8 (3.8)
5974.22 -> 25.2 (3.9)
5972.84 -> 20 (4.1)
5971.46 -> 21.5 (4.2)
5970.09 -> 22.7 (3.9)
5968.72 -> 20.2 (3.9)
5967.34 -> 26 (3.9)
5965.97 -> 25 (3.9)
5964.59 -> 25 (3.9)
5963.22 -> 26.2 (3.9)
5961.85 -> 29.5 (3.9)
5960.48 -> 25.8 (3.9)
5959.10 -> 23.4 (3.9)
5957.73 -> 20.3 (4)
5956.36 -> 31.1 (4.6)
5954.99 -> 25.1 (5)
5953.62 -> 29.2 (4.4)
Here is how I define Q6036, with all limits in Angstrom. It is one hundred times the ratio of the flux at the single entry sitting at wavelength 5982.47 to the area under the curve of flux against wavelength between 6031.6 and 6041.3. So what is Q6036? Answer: 9.9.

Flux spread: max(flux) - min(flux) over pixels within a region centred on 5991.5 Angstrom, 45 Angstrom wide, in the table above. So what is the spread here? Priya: 15.7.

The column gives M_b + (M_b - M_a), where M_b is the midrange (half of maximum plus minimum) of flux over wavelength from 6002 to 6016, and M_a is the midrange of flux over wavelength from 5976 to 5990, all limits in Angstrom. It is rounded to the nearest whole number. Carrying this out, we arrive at 28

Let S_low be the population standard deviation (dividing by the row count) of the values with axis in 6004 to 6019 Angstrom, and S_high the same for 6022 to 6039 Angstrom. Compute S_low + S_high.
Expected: 7.06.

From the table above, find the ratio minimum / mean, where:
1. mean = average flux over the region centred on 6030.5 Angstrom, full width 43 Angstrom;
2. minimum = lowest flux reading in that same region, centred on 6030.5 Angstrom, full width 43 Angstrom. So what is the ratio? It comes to 0.76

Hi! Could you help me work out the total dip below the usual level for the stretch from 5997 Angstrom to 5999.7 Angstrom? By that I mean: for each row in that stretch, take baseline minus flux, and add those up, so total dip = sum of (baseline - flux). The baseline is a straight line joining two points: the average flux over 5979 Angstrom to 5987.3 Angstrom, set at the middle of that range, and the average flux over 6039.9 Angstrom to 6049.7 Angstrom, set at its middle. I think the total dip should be -4.6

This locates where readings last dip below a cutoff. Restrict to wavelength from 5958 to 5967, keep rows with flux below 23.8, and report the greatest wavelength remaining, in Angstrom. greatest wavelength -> 5959.10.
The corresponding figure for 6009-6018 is 6017.01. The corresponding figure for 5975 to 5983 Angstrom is 5981.10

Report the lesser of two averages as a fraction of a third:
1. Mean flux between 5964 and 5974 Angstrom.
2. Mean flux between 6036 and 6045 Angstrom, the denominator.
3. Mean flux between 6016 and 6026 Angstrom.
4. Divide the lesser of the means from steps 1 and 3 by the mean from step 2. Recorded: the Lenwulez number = 0.85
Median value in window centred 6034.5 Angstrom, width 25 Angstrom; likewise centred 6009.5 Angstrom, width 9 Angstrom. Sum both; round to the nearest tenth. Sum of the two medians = 49.6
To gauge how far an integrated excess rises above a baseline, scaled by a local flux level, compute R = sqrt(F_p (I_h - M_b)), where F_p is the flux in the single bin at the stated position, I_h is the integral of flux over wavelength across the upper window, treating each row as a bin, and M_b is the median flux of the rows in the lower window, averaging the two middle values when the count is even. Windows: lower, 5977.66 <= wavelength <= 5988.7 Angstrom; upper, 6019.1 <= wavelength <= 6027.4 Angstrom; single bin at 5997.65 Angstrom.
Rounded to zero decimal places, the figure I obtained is 73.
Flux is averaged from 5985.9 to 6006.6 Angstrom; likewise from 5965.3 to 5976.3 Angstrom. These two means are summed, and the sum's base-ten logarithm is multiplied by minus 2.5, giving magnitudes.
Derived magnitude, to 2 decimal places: -4.19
